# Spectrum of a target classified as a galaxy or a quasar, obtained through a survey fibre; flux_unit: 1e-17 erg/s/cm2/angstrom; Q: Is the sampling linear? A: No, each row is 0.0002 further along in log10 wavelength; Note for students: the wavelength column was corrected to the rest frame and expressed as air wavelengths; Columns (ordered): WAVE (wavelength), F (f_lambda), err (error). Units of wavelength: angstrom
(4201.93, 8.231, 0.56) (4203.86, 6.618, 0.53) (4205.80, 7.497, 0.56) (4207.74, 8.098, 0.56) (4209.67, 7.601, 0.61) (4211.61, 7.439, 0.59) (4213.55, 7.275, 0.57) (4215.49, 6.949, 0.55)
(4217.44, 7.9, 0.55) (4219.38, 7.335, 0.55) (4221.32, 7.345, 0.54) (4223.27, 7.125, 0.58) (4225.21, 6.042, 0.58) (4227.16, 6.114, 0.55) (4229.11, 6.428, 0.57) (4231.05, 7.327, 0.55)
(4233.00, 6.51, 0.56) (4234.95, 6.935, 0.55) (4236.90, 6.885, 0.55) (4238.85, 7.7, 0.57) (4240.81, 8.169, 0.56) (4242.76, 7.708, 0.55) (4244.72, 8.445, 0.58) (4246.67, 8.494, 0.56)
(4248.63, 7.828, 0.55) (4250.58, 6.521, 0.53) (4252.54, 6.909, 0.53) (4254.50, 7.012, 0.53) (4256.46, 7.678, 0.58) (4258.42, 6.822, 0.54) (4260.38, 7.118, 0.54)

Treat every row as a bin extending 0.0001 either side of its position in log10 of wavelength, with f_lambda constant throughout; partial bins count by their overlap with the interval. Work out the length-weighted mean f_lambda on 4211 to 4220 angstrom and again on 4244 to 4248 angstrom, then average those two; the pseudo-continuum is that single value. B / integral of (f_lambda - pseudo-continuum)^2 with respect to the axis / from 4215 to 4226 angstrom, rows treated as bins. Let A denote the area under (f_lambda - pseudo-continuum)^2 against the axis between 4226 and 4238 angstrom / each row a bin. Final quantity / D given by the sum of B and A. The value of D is 29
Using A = 19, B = 9.7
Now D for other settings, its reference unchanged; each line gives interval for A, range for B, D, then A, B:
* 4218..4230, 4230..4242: 28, 19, 8.6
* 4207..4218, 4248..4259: 12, 3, 9.1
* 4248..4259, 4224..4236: 33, 9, 23.5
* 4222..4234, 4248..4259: 32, 23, 9.1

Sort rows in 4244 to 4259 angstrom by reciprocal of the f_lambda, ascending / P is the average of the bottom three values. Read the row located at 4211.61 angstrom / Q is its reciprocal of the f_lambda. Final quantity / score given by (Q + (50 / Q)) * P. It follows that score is 45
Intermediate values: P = 0.121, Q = 0.134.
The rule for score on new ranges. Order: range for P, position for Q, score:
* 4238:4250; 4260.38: 43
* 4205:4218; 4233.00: 41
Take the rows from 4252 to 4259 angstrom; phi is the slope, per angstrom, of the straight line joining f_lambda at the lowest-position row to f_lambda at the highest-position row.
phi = -0.01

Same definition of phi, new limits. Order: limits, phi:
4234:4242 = 0.21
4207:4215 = -0.14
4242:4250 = 0.02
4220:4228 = -0.21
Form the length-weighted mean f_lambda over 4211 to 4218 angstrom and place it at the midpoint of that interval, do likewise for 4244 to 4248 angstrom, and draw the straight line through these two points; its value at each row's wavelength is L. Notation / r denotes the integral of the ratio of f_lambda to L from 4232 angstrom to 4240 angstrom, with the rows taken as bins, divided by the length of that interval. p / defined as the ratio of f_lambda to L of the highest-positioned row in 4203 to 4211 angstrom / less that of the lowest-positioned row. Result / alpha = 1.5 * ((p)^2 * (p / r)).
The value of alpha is 0.0023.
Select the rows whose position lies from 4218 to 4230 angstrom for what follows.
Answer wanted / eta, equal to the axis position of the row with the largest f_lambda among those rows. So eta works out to 4221.32 angstrom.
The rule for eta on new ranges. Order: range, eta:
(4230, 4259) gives 4246.67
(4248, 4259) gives 4248.63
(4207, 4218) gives 4207.74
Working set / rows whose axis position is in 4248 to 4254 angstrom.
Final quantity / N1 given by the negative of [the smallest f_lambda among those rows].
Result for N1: -6.52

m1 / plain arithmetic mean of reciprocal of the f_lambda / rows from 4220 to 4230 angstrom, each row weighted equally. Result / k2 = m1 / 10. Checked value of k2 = 0.0152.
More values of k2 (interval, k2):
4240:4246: 0.0124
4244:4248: 0.0118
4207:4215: 0.0132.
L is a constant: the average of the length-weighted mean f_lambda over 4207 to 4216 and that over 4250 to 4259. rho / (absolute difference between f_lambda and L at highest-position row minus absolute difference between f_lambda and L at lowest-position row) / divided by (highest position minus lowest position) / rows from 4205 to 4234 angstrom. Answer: 0.02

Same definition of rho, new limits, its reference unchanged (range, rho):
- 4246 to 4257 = -0.08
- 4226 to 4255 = -0.03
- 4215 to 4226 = 0.09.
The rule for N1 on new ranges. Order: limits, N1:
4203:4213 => -6.62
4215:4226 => -6.04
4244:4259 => -6.52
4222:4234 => -6.04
